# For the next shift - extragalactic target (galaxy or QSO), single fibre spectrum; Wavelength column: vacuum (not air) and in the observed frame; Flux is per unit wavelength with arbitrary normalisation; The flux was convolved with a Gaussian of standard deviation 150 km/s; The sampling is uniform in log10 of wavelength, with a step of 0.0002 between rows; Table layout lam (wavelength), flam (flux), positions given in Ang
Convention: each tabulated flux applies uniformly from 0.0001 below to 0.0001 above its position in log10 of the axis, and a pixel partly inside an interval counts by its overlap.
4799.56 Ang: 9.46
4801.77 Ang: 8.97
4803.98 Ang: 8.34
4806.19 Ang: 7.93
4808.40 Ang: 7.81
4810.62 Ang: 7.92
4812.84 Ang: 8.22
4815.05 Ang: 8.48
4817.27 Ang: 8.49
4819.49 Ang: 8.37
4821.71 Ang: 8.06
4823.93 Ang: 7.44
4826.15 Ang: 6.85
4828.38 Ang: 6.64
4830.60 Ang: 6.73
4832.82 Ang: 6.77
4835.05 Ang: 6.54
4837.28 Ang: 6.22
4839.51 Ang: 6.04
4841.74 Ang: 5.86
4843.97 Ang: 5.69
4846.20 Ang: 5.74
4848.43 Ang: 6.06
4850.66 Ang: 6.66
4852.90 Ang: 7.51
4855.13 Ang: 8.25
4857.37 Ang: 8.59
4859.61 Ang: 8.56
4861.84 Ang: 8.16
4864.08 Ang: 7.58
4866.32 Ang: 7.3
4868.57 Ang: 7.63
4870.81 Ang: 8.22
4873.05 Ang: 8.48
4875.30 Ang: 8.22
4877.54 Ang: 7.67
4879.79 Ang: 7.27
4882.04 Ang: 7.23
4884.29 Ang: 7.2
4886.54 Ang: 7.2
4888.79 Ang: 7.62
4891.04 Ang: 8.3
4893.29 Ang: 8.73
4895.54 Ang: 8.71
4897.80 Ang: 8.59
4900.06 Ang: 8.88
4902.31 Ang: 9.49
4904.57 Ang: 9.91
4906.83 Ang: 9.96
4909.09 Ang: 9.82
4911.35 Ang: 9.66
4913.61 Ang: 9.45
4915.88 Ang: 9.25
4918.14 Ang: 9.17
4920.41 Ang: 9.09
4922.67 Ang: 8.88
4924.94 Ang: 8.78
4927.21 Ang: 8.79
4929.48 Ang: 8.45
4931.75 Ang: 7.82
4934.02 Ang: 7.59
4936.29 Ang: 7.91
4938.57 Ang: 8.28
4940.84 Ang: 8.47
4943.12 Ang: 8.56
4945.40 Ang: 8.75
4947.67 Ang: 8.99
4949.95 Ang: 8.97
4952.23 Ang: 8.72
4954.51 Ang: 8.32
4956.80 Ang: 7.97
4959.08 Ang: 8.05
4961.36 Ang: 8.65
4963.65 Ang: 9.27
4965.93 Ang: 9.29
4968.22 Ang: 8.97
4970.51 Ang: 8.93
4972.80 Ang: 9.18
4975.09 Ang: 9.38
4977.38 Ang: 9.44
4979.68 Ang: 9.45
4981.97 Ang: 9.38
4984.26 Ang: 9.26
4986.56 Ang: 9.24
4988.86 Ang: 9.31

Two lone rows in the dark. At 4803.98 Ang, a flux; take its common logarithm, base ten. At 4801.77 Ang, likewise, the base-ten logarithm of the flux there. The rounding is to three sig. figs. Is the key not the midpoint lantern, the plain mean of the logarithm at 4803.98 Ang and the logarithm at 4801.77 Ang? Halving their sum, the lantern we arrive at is 0.937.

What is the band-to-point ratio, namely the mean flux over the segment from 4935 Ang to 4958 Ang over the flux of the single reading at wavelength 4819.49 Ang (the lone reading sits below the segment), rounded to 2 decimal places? 1.01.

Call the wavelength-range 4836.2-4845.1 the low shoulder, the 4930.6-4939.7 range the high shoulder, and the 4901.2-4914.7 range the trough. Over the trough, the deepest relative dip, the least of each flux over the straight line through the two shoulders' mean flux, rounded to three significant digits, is 1.27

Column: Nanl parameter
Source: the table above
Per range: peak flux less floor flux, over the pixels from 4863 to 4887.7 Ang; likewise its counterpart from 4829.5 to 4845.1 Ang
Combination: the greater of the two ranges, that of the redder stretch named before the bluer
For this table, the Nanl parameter 1.3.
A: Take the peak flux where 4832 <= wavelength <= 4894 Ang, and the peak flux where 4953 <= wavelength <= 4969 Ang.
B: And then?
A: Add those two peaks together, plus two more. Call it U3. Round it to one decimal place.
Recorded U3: 20.0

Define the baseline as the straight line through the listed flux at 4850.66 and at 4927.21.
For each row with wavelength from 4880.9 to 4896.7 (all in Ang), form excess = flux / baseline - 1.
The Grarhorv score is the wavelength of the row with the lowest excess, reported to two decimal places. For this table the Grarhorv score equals 4886.54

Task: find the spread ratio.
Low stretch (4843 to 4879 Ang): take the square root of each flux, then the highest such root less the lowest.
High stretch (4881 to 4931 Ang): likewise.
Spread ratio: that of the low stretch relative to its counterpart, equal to 1.2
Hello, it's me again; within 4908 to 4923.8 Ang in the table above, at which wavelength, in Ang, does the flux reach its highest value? 4909.09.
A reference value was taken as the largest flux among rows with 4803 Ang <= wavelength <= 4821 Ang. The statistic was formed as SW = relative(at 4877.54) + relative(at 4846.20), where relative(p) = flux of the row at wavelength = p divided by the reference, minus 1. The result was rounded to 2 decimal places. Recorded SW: -0.42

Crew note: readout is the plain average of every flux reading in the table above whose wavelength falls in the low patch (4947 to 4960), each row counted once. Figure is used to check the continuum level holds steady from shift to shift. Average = 8.5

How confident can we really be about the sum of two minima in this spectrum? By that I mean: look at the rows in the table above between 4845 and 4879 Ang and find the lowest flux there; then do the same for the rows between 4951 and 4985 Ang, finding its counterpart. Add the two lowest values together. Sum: 13.7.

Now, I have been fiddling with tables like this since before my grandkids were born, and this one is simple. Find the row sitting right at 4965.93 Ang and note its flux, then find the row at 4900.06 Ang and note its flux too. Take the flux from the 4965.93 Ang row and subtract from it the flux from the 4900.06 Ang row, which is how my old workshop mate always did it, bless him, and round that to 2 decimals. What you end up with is 0.41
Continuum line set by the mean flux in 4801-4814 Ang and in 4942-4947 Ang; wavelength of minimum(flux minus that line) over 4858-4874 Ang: 4866.32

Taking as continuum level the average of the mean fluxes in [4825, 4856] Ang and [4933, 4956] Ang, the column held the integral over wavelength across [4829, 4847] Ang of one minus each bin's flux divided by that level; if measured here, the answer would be 3.1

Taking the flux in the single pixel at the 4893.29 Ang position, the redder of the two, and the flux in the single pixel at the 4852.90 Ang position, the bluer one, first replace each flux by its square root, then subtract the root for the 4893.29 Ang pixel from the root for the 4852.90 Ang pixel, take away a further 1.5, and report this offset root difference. -1.71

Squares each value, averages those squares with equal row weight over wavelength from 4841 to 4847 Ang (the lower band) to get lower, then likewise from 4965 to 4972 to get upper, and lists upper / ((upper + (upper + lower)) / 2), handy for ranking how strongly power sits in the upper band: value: 0.83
